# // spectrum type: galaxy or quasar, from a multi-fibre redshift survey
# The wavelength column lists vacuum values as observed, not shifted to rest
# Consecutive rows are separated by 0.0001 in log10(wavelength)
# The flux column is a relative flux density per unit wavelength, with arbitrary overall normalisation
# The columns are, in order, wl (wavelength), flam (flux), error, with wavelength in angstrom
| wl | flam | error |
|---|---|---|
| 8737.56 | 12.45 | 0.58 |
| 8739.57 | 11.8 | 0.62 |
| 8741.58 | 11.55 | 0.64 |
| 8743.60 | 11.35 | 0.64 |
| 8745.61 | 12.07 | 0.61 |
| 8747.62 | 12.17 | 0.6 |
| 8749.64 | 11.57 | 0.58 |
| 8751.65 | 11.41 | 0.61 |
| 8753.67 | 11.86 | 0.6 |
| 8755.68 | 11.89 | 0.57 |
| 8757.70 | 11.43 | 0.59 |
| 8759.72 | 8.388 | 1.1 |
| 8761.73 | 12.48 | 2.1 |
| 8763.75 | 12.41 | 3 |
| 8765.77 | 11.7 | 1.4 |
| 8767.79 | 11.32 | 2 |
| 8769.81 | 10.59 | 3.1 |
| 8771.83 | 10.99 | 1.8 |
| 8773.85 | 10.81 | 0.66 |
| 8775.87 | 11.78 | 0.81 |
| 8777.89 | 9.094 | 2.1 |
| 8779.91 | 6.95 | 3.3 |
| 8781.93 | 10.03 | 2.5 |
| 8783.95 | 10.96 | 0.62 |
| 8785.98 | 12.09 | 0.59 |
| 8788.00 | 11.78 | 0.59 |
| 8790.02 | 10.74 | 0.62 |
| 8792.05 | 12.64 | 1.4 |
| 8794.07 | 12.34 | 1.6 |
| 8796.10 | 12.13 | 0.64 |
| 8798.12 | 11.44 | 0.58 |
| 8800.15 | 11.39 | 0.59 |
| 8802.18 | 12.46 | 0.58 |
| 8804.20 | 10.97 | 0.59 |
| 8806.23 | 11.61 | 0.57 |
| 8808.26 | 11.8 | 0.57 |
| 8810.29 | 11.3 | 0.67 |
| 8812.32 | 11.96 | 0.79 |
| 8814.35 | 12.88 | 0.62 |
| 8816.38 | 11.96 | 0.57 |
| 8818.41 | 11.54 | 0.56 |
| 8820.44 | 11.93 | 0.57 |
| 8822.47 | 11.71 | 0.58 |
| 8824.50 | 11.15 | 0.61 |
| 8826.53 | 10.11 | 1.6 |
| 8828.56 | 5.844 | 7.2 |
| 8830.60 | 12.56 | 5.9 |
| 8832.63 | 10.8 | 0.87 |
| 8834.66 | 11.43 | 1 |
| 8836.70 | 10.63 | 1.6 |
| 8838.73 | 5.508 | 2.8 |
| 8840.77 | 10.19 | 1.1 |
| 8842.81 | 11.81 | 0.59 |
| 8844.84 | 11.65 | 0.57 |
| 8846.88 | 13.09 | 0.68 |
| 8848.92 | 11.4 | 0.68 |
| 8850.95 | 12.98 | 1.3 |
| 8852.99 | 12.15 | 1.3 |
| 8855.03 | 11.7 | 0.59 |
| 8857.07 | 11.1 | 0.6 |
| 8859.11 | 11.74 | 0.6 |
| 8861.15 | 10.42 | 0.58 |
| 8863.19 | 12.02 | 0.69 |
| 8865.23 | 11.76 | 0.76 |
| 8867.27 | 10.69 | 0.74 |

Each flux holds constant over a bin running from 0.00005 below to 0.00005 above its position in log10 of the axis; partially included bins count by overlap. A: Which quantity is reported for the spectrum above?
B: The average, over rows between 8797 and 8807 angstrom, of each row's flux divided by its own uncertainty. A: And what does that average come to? 19.9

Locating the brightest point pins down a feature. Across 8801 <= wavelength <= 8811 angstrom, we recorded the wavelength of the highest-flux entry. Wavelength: 8802.18 angstrom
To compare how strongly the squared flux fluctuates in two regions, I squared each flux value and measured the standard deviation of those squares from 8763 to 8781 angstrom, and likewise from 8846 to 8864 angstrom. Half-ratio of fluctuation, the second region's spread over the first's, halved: 0.31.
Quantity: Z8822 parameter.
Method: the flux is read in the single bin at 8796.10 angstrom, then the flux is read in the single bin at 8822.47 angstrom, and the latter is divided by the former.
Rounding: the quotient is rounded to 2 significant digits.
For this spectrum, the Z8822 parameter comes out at 0.97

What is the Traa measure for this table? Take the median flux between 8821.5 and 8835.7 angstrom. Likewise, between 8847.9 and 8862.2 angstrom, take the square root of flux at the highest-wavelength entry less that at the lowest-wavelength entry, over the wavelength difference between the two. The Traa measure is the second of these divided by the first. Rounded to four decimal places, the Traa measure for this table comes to -0.0011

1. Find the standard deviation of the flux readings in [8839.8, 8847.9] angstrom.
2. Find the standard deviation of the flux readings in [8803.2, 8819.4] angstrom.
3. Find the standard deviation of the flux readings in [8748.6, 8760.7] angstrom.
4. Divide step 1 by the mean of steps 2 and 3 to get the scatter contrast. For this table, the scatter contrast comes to 1.2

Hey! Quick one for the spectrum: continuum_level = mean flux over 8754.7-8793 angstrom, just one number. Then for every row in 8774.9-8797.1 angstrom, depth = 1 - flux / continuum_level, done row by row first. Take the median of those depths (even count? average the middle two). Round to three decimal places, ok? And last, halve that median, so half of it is -0.038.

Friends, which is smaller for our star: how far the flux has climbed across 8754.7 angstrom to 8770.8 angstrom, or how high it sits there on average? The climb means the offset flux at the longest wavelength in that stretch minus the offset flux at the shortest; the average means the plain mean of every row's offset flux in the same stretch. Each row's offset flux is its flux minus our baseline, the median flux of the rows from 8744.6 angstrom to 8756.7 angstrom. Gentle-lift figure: -1.3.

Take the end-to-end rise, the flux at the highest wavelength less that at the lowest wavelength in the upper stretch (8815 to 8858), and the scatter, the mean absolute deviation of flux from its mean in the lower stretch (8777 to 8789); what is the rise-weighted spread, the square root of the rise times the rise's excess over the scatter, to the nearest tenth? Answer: 1.4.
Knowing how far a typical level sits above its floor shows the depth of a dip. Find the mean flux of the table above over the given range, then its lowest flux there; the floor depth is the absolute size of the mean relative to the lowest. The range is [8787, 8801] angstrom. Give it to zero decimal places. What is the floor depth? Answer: 1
